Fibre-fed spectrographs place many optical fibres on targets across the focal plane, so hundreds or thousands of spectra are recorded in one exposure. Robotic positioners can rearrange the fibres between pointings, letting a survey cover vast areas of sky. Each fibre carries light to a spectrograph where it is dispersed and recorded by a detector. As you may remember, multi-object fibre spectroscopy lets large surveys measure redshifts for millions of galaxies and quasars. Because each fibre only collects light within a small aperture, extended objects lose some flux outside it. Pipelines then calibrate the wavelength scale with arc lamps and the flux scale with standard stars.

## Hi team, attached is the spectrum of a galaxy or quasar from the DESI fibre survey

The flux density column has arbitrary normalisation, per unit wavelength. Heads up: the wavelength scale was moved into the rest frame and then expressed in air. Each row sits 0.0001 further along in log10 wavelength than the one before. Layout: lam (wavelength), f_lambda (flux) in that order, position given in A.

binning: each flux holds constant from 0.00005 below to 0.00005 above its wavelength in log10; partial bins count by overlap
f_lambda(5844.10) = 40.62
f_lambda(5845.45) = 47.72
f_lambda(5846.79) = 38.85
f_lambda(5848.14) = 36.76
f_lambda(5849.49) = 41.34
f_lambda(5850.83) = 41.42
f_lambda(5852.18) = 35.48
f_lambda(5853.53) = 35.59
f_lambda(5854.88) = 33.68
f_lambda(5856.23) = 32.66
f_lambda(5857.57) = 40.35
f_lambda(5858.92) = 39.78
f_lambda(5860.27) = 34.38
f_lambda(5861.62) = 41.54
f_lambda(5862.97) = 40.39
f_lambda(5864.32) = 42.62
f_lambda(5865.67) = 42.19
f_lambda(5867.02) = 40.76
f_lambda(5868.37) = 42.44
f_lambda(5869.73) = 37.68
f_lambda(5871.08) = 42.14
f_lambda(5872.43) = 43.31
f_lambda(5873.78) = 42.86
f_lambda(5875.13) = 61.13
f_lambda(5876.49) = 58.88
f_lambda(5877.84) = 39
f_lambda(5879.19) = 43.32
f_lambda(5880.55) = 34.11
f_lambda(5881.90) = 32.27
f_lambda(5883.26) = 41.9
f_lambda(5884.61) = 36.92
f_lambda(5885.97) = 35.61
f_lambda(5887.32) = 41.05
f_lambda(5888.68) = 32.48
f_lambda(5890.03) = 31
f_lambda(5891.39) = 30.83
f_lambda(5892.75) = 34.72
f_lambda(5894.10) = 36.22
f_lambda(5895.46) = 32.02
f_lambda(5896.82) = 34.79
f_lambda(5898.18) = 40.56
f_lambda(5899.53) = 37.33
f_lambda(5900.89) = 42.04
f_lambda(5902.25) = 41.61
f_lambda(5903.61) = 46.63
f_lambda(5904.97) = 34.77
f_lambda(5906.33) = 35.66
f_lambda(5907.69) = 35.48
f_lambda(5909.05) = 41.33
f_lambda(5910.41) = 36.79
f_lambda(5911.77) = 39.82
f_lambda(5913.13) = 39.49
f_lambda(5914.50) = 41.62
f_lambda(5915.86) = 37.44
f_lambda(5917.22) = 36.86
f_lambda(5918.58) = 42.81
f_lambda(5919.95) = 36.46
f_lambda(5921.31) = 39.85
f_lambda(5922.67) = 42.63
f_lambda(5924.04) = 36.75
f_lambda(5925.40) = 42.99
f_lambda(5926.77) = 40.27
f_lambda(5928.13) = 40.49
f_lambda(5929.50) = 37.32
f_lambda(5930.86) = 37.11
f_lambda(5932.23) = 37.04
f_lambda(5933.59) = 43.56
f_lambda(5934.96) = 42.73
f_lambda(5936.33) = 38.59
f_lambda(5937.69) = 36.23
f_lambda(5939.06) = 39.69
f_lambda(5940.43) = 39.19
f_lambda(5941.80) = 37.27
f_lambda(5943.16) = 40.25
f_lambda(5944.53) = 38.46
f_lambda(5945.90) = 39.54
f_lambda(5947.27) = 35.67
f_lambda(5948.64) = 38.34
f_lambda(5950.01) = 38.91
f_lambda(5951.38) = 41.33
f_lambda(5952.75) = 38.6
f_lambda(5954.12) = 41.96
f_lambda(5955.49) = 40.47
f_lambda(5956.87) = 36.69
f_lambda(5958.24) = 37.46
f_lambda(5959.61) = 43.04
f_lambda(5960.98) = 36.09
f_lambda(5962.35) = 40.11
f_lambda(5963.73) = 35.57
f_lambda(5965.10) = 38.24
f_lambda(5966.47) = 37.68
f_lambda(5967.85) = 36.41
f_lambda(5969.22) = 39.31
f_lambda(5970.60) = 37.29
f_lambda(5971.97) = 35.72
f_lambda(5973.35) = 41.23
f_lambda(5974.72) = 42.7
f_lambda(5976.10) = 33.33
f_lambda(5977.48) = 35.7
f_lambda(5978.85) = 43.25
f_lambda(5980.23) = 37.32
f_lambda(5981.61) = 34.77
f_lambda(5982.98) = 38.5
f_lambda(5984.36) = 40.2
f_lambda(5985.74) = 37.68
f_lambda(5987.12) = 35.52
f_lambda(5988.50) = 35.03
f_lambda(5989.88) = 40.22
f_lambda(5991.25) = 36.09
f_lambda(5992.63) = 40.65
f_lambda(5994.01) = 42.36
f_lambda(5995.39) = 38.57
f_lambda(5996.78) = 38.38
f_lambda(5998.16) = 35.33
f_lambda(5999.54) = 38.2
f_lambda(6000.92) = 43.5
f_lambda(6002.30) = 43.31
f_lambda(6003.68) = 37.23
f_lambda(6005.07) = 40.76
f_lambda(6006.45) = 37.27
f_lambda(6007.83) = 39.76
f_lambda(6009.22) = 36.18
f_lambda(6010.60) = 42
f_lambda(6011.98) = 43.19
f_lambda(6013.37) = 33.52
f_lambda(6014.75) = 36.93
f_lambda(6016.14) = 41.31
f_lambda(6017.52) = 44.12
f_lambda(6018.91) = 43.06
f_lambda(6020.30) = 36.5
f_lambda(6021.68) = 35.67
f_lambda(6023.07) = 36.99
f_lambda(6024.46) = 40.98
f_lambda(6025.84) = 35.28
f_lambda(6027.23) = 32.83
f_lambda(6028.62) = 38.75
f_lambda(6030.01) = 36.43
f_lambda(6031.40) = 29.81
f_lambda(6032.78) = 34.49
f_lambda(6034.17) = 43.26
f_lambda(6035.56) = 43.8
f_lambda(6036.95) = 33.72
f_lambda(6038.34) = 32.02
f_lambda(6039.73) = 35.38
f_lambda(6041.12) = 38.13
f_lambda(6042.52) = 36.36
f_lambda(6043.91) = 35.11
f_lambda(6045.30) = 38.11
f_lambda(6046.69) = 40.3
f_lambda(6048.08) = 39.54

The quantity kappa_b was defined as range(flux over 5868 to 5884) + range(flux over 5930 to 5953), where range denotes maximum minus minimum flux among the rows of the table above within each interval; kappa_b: 37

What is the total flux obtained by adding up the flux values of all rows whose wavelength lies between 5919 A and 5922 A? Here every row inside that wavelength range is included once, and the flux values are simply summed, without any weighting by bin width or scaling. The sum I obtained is 76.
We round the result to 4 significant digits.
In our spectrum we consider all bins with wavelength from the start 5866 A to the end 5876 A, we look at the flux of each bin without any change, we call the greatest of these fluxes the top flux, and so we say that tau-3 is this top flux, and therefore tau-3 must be 61.13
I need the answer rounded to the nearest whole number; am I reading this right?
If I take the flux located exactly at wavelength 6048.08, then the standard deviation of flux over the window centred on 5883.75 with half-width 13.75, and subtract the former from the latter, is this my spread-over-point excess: -31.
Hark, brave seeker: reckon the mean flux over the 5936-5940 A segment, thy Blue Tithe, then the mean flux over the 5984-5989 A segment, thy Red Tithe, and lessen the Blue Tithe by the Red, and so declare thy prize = 1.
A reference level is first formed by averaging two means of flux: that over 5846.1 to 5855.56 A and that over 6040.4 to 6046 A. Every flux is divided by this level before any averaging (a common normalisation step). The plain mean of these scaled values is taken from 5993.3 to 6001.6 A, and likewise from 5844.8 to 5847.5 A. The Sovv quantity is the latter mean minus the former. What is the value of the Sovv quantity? 0.10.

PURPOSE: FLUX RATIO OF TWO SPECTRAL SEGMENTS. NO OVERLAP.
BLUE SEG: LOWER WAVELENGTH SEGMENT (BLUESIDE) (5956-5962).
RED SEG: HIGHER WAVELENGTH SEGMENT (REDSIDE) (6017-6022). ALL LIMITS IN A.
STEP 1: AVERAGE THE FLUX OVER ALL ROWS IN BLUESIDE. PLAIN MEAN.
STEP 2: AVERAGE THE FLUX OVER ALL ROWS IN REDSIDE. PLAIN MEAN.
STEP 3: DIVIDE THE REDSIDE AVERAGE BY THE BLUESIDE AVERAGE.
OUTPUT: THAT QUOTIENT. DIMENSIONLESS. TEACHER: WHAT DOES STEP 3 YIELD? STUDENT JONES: 1.04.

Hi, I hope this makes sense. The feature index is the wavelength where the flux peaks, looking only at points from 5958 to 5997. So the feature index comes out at 5978.85 A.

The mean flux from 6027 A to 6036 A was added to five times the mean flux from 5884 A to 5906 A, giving 221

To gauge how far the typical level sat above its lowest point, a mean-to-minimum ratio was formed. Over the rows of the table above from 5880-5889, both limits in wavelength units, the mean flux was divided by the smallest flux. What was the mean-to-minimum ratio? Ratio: 1.13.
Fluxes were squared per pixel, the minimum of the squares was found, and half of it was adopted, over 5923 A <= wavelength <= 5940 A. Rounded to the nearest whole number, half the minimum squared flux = 656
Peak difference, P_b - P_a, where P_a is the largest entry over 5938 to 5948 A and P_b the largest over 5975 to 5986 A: 3.0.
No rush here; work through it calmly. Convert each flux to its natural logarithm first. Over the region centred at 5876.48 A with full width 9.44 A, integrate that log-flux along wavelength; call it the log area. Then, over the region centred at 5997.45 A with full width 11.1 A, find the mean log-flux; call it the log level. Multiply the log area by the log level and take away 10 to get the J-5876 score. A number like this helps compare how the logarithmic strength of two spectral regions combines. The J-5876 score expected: 123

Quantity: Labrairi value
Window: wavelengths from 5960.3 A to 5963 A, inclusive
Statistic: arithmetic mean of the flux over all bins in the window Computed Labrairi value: 38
